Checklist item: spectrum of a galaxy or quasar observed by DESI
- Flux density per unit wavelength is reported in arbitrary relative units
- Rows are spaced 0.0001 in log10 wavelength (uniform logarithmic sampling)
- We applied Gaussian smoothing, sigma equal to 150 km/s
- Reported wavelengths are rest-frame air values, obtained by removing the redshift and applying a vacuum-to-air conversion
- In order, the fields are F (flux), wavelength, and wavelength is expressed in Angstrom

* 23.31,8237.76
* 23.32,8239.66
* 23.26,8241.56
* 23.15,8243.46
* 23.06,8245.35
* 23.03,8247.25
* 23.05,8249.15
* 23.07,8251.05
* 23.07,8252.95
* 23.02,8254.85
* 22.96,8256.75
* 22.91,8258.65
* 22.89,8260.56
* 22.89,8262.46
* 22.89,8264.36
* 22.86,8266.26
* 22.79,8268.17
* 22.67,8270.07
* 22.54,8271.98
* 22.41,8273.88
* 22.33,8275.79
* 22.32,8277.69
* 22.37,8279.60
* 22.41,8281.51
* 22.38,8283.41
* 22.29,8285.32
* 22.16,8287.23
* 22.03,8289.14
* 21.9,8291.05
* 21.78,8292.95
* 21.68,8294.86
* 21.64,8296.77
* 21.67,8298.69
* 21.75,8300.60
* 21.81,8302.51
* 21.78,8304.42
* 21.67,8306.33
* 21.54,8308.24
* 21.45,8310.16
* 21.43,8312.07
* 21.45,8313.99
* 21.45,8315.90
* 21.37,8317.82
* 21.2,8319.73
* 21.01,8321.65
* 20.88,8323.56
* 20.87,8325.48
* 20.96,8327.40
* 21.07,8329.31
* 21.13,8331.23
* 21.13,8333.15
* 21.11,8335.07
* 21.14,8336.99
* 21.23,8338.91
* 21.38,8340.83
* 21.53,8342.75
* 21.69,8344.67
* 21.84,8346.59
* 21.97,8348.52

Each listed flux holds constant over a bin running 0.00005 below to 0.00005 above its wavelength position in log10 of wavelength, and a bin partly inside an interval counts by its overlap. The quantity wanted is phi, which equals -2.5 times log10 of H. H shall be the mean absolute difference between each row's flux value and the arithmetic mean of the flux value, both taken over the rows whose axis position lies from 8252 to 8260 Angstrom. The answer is 3.1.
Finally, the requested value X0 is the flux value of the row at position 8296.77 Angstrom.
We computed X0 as 21.64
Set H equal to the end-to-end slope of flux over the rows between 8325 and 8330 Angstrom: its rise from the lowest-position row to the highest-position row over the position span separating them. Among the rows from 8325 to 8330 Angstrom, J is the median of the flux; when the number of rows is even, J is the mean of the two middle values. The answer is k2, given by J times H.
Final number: 1.1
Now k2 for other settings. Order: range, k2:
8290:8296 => -1.3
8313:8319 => -0.4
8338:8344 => 1.7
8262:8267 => -0.2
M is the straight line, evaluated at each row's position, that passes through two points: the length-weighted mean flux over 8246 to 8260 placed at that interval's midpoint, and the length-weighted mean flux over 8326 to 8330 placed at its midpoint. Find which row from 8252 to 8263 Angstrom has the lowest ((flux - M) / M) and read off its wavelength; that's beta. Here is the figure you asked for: 8256.75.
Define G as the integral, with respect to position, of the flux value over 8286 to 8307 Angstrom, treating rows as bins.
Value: 458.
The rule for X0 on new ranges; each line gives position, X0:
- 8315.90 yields 21.45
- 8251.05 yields 23.07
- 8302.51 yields 21.81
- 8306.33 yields 21.67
